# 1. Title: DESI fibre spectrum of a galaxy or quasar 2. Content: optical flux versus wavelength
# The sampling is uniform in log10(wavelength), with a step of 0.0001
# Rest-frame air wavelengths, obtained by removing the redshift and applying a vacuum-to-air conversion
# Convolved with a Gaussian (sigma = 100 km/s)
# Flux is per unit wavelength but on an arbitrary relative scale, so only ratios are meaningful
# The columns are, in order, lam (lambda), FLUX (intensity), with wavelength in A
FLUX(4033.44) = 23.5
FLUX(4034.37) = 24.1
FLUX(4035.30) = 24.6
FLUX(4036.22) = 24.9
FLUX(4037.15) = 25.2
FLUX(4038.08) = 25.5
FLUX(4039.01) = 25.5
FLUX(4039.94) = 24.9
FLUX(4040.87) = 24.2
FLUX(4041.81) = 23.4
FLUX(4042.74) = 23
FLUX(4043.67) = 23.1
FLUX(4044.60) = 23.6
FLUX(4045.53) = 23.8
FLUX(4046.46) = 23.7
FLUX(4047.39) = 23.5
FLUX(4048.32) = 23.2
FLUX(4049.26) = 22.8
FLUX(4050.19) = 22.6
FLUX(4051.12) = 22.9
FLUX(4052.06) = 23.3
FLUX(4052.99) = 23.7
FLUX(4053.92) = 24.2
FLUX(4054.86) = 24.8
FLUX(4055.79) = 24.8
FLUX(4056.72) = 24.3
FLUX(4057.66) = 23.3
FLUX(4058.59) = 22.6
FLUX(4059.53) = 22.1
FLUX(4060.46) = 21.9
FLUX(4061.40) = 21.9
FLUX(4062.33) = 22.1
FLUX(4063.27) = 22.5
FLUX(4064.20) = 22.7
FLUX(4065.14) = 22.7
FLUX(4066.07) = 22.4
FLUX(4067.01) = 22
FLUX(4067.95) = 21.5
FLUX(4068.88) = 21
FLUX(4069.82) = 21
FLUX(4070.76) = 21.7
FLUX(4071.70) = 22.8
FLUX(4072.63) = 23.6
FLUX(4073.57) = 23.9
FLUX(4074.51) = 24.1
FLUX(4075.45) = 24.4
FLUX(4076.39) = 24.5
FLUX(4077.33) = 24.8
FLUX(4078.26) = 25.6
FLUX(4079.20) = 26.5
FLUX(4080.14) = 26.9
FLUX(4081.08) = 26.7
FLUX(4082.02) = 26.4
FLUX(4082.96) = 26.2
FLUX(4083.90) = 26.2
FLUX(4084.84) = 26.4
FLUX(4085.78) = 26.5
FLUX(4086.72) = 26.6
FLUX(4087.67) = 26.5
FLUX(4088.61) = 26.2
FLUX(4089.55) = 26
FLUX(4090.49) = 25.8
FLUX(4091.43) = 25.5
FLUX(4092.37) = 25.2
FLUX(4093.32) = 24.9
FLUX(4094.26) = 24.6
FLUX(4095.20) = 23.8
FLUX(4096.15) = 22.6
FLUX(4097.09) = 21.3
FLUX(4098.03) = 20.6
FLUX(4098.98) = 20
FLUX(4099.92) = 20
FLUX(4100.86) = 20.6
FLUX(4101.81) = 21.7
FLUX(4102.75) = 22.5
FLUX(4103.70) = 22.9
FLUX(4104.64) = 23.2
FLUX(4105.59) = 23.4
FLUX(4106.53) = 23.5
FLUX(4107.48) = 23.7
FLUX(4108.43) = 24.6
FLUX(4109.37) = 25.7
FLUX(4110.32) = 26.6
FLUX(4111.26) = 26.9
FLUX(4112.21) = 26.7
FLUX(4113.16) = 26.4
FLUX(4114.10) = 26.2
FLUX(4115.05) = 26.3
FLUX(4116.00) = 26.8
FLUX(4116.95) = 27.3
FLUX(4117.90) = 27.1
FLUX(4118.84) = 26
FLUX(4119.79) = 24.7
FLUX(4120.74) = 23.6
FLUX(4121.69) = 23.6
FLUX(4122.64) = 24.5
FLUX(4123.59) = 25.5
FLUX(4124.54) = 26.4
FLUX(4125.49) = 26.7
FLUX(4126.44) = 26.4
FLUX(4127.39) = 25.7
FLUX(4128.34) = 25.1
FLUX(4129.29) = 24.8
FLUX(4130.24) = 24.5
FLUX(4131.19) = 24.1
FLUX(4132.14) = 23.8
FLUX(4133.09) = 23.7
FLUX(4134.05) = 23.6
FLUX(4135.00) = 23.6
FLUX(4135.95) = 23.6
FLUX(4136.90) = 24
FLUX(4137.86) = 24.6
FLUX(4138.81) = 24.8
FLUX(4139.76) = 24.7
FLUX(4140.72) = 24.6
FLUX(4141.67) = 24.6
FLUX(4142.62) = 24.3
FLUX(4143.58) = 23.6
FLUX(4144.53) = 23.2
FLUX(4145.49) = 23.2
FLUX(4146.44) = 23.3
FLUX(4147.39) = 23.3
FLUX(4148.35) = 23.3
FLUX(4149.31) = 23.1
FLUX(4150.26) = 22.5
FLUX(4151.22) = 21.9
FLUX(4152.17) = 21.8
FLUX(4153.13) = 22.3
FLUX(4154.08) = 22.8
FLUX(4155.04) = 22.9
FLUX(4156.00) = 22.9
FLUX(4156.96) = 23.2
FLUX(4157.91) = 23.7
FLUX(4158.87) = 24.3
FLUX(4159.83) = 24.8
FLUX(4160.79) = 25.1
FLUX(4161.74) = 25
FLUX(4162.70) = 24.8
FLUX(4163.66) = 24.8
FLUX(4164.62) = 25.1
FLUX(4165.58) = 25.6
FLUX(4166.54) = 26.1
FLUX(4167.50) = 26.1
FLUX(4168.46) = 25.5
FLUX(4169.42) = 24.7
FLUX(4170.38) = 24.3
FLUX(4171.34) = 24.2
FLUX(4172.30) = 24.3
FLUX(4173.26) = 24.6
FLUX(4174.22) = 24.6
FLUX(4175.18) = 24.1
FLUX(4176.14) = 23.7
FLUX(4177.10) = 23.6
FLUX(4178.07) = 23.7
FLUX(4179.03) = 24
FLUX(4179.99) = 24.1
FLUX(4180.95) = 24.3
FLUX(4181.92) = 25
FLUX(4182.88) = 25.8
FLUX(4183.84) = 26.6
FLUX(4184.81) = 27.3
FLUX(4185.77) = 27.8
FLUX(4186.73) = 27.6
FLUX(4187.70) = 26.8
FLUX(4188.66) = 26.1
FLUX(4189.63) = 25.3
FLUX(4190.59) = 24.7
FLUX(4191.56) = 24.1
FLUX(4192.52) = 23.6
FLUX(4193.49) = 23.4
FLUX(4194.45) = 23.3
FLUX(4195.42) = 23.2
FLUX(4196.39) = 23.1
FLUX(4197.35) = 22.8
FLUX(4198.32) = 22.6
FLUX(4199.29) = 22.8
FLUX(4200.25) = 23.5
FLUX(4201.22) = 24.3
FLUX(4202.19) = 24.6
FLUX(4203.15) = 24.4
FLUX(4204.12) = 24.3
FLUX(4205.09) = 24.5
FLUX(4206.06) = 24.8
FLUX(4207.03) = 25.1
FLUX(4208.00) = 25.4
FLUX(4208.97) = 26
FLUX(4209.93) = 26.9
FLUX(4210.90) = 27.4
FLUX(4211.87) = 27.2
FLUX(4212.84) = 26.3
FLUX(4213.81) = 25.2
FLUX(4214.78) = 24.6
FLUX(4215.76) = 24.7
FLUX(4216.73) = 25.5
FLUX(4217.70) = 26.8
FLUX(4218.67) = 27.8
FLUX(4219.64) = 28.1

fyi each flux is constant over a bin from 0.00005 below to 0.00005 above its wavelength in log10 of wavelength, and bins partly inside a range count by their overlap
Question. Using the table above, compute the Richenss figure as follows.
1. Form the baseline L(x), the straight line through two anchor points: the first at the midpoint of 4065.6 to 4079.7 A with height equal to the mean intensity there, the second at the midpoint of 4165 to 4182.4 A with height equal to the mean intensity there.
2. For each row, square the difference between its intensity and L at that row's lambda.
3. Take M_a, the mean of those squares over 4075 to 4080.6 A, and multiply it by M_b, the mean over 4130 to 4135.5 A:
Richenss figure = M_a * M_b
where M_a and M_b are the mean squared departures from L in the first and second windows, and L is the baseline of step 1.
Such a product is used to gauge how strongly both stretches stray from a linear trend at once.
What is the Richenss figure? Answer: 1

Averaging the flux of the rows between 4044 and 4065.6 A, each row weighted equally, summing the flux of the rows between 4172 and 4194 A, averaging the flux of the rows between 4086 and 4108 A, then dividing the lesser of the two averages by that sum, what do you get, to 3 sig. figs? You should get 0.0403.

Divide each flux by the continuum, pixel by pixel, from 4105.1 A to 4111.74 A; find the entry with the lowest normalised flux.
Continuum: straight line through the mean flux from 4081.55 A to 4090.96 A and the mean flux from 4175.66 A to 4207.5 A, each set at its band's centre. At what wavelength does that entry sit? 4105.59 A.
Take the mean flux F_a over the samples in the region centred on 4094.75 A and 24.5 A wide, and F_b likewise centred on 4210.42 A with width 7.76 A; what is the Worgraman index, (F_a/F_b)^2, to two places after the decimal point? 0.84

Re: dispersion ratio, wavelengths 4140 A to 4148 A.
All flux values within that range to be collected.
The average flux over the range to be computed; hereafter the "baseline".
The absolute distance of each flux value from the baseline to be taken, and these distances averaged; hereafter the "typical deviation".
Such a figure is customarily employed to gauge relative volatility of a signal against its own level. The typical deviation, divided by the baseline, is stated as 0.023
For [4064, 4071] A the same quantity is 0.026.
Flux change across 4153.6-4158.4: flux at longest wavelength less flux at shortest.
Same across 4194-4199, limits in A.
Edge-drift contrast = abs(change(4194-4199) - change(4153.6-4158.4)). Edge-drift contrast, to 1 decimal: 1.6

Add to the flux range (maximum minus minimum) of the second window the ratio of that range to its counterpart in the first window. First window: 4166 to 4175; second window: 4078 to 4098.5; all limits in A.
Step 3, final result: 9.6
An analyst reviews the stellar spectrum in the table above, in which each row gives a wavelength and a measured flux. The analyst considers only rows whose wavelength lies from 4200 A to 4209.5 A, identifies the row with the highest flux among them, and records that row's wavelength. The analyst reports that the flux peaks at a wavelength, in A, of 4208.97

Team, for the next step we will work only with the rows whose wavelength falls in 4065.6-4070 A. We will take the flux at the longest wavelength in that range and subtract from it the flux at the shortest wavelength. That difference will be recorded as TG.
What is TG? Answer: -1.4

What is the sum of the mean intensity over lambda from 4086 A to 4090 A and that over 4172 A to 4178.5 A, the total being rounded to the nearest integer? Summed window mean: 50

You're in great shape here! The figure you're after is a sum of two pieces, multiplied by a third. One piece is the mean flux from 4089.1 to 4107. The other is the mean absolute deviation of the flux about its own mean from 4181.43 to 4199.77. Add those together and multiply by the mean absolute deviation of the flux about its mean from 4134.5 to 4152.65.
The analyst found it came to 17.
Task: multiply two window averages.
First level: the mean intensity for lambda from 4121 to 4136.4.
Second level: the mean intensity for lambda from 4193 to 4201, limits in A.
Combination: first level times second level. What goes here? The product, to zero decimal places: 571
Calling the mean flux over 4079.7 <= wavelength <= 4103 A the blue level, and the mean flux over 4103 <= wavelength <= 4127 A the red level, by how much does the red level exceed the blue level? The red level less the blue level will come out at 1.0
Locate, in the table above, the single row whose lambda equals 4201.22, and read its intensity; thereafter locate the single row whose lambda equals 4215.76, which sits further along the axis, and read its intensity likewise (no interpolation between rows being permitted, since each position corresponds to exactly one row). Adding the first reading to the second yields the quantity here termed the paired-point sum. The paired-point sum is 49.0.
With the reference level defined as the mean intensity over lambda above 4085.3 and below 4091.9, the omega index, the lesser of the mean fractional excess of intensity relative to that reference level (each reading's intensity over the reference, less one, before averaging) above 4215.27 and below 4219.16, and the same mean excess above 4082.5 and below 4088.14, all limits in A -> 0.002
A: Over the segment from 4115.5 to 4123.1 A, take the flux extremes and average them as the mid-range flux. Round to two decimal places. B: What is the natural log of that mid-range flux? 3.24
